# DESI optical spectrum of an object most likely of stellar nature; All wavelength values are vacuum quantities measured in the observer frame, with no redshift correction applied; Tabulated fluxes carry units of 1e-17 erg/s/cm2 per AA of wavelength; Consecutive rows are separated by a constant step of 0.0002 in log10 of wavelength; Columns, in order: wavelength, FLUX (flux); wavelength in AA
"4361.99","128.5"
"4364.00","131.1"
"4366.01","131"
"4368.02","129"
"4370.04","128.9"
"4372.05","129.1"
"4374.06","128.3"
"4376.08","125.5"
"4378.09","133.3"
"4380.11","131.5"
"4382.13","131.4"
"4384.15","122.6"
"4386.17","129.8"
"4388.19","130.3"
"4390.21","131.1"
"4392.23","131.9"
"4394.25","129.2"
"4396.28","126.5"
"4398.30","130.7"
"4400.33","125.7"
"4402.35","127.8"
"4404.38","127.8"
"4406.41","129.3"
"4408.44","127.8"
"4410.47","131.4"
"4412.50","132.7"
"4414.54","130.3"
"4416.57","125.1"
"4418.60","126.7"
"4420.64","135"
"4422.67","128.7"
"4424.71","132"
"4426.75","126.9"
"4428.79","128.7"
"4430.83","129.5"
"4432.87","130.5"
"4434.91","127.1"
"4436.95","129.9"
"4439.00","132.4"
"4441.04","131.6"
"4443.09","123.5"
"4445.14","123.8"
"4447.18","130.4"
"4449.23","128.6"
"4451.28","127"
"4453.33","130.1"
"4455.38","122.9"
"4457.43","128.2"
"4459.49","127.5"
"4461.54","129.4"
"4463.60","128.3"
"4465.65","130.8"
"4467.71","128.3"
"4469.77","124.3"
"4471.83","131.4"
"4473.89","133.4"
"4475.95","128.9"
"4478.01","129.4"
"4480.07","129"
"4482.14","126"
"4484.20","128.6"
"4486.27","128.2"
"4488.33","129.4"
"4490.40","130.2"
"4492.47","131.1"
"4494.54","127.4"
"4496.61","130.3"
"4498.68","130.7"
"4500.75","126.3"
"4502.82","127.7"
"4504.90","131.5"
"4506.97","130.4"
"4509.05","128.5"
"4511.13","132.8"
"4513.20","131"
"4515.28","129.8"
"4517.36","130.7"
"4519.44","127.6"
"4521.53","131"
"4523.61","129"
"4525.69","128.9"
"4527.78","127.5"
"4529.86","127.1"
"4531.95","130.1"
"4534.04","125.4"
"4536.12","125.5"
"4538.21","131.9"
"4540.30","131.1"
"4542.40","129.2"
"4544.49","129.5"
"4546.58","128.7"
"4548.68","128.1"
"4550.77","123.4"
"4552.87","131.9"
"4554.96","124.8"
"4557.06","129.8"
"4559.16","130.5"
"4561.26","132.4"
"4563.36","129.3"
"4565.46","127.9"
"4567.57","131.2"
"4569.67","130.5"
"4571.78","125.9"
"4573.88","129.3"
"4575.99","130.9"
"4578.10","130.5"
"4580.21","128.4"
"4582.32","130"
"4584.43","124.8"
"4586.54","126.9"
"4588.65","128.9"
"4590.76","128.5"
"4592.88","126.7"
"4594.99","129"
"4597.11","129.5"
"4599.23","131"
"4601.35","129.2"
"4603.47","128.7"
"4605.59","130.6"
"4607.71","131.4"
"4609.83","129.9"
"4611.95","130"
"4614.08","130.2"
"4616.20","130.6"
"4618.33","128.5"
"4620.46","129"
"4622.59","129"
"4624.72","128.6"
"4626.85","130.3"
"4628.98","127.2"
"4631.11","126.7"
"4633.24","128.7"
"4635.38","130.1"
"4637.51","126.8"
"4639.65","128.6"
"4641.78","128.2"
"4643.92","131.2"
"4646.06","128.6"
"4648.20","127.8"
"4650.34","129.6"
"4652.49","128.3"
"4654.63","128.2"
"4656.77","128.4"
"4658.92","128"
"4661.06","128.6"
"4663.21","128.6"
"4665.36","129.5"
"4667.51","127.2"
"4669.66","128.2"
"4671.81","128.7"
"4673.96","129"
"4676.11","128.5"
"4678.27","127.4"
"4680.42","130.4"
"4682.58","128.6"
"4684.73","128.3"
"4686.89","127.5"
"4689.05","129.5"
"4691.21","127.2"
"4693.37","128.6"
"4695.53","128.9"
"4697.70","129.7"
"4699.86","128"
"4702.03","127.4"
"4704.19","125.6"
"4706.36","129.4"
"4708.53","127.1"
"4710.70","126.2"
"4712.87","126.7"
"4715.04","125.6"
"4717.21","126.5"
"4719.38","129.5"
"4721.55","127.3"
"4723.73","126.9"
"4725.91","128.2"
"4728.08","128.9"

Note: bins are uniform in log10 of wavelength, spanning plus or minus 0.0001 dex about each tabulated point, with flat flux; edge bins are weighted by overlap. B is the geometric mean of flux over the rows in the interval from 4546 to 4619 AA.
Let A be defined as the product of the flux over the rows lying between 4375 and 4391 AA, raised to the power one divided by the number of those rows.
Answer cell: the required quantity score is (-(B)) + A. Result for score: 0.3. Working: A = 129.4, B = 129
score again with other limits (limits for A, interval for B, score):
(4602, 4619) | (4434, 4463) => 2.0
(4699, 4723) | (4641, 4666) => -1.5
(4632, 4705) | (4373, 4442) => -0.9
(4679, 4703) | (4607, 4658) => -0.4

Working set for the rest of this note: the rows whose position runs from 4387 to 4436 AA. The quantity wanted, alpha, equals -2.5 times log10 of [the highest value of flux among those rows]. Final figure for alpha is -5.33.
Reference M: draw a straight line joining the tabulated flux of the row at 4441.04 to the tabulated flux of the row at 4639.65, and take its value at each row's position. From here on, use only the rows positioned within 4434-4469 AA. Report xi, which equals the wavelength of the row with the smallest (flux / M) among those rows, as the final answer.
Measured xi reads 4455.38 AA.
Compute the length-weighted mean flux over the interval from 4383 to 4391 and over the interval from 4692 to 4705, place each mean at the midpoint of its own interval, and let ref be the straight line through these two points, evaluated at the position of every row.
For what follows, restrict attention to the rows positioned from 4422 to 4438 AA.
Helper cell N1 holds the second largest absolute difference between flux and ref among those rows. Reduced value 2.1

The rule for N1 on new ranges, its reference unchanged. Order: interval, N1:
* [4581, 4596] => 1.8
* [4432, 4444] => 4.0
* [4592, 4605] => 1.5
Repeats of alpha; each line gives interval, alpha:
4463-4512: -5.31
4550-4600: -5.30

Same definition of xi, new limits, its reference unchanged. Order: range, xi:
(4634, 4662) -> 4637.51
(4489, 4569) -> 4550.77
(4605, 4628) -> 4618.33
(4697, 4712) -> 4704.19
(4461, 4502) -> 4469.77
